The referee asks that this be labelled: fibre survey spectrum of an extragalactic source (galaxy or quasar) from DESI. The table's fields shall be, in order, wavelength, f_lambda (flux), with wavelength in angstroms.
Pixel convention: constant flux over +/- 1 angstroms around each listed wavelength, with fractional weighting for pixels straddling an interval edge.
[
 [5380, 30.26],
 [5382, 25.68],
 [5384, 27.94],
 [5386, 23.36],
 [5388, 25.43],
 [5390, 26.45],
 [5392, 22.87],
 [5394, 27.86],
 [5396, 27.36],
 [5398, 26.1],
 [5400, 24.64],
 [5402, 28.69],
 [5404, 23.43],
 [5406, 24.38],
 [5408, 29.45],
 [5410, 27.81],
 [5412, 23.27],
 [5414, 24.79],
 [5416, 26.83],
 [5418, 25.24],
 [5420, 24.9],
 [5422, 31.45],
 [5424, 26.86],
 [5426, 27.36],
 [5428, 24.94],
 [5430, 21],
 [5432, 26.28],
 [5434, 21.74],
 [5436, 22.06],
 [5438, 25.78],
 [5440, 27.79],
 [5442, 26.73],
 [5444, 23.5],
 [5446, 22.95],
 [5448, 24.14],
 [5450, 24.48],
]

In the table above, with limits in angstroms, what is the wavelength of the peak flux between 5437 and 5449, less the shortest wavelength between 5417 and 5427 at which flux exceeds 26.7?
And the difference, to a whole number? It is 18 angstroms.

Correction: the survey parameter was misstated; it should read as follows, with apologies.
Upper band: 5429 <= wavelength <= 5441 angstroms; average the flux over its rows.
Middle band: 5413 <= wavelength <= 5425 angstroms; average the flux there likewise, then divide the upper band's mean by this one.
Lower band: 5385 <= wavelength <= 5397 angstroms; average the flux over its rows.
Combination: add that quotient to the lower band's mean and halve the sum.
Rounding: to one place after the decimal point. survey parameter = 13.2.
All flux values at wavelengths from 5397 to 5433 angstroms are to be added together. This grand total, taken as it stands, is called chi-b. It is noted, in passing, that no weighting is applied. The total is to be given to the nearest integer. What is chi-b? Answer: 467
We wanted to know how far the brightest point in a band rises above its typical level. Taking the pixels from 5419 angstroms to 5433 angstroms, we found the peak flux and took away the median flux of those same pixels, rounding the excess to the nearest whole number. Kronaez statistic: 5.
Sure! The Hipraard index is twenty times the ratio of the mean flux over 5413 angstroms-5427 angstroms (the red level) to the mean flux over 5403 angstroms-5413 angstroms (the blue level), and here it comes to 20.9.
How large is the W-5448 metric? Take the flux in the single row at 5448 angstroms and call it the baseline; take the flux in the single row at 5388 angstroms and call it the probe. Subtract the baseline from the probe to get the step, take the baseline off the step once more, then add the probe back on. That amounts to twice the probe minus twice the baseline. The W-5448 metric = 2.6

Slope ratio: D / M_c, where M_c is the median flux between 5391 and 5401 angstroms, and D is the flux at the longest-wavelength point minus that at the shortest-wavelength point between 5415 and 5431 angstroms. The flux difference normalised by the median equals -0.22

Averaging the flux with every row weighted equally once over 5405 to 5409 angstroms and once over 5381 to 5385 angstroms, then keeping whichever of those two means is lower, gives 26.8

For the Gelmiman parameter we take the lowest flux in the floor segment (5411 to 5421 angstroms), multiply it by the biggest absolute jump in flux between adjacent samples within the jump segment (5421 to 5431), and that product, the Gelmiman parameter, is 107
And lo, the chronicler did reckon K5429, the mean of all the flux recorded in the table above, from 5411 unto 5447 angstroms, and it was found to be 25.19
